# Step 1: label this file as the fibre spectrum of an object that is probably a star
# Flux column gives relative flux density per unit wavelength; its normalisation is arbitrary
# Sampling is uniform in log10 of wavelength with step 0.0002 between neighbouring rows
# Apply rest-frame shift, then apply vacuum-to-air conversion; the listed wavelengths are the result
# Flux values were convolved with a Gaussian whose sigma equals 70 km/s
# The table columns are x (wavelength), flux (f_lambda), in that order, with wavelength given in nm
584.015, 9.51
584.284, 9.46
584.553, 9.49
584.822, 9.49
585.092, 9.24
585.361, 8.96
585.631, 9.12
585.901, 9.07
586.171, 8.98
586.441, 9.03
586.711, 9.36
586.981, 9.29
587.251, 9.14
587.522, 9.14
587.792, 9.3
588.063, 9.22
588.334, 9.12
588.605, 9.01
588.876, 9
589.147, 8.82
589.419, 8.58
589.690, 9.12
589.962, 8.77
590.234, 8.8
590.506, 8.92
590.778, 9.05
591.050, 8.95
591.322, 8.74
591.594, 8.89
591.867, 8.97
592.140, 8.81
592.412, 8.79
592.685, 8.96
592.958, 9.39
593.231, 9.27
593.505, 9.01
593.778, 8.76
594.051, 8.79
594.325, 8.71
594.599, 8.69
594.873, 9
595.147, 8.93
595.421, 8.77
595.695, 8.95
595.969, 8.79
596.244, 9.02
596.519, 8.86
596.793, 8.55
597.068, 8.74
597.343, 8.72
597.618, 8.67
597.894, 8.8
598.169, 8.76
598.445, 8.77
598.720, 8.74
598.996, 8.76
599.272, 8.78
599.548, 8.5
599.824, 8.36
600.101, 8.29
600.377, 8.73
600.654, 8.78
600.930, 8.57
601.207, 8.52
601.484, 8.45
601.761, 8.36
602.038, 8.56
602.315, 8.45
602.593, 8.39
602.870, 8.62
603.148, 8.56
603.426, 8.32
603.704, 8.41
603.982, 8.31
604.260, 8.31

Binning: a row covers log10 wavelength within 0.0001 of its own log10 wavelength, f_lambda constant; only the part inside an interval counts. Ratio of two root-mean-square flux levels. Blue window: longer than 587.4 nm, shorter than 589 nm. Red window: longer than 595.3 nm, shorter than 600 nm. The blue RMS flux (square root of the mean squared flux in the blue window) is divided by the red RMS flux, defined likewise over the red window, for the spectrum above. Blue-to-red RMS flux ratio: 1.045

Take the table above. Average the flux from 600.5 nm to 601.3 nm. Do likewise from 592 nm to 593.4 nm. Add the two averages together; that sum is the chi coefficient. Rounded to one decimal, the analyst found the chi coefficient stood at 17.7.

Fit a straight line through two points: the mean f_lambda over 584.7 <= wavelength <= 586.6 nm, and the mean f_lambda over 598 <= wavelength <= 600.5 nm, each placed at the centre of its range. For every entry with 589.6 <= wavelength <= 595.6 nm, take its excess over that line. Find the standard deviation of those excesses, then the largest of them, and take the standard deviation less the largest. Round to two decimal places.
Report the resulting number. -0.35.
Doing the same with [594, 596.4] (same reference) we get -0.14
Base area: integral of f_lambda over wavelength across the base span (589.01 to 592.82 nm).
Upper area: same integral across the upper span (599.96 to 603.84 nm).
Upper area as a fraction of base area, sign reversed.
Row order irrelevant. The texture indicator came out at -0.976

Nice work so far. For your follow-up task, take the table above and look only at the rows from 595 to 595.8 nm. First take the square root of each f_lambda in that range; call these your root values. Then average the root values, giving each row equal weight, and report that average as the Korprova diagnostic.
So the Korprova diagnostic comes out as 2.98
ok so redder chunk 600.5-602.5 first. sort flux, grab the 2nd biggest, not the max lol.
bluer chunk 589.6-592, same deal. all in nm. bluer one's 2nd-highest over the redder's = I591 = 1.06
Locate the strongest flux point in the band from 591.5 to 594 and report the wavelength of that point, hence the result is 592.958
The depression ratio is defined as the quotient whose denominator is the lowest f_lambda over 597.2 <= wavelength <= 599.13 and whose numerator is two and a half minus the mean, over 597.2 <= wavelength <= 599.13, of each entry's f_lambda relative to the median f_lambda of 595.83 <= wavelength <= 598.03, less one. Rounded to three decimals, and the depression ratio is 0.289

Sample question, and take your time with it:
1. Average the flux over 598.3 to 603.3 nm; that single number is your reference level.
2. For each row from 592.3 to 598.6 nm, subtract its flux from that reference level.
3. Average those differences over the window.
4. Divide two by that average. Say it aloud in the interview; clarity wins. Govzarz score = -7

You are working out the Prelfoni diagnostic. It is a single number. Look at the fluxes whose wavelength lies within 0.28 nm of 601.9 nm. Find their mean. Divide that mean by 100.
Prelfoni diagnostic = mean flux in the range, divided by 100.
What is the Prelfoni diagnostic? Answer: 0.085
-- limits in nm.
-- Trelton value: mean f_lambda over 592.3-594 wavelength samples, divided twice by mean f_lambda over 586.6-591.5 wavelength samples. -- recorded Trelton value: 0.111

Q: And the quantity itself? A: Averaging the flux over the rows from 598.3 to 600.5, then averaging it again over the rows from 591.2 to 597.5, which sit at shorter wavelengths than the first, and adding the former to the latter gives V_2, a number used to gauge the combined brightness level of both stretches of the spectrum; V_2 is 17.5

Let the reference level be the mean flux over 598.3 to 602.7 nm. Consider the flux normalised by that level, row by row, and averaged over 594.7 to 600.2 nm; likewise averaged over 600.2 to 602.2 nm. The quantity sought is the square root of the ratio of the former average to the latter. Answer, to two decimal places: 1.01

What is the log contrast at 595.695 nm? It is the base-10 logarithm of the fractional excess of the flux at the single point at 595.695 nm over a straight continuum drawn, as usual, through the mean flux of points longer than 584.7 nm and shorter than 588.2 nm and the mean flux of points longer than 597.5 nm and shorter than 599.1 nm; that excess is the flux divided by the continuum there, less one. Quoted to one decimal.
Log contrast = -1.9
